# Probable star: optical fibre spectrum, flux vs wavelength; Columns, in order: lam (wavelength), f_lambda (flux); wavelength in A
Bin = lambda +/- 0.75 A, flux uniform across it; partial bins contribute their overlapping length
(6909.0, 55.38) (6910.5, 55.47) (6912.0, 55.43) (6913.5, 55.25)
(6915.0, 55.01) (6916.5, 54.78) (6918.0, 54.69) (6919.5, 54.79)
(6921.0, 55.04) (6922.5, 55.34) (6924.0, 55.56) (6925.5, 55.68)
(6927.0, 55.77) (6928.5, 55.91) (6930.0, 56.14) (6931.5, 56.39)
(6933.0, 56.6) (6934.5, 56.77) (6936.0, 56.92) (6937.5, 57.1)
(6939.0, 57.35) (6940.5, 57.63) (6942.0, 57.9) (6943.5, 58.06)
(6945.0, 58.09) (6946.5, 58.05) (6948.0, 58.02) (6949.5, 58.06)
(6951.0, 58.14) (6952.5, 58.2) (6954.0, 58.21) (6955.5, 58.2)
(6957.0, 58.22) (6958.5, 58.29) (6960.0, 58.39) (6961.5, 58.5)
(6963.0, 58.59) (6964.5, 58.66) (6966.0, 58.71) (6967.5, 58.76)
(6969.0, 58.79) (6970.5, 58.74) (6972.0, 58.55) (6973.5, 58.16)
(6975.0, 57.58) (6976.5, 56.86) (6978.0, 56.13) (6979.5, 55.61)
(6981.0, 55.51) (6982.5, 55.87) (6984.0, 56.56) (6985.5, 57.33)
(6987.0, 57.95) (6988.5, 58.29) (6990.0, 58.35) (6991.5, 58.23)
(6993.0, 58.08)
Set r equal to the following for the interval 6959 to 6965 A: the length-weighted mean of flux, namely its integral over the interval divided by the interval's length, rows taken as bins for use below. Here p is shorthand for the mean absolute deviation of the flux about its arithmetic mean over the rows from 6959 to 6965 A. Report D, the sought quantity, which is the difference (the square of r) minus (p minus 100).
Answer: 3524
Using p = 0.09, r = 58.5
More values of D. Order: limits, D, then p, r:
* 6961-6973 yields 3540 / 0.09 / 58.7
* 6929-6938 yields 3306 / 0.28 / 56.6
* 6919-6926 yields 3156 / 0.29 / 55.3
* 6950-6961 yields 3492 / 0.06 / 58.2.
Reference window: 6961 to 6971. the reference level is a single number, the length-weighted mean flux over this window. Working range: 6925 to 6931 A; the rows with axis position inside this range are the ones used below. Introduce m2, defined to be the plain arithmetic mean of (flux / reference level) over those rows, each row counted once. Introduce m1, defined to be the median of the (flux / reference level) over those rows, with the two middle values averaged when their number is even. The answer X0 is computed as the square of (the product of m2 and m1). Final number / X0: 0.82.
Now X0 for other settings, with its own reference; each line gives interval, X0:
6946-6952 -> 0.96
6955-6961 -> 0.97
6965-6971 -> 1.00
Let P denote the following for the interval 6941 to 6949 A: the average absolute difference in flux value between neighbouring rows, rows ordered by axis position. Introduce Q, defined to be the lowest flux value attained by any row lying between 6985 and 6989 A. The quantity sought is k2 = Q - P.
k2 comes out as 57.3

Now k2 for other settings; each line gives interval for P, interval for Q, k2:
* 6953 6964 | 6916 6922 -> 54.6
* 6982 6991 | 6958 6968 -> 57.8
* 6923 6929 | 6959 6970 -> 58.3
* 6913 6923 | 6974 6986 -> 55.3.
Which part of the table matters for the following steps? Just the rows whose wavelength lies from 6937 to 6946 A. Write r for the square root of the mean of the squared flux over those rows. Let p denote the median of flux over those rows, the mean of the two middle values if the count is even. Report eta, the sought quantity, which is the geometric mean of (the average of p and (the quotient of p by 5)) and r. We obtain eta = 44.7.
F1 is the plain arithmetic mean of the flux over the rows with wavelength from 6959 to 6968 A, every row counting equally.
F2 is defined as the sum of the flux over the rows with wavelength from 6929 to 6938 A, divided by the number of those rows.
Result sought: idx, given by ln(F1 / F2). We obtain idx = 0.03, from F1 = 58.6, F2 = 56.7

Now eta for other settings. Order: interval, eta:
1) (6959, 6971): 45.4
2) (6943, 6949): 45.0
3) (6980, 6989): 44.1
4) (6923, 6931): 43.2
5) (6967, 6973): 45.5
